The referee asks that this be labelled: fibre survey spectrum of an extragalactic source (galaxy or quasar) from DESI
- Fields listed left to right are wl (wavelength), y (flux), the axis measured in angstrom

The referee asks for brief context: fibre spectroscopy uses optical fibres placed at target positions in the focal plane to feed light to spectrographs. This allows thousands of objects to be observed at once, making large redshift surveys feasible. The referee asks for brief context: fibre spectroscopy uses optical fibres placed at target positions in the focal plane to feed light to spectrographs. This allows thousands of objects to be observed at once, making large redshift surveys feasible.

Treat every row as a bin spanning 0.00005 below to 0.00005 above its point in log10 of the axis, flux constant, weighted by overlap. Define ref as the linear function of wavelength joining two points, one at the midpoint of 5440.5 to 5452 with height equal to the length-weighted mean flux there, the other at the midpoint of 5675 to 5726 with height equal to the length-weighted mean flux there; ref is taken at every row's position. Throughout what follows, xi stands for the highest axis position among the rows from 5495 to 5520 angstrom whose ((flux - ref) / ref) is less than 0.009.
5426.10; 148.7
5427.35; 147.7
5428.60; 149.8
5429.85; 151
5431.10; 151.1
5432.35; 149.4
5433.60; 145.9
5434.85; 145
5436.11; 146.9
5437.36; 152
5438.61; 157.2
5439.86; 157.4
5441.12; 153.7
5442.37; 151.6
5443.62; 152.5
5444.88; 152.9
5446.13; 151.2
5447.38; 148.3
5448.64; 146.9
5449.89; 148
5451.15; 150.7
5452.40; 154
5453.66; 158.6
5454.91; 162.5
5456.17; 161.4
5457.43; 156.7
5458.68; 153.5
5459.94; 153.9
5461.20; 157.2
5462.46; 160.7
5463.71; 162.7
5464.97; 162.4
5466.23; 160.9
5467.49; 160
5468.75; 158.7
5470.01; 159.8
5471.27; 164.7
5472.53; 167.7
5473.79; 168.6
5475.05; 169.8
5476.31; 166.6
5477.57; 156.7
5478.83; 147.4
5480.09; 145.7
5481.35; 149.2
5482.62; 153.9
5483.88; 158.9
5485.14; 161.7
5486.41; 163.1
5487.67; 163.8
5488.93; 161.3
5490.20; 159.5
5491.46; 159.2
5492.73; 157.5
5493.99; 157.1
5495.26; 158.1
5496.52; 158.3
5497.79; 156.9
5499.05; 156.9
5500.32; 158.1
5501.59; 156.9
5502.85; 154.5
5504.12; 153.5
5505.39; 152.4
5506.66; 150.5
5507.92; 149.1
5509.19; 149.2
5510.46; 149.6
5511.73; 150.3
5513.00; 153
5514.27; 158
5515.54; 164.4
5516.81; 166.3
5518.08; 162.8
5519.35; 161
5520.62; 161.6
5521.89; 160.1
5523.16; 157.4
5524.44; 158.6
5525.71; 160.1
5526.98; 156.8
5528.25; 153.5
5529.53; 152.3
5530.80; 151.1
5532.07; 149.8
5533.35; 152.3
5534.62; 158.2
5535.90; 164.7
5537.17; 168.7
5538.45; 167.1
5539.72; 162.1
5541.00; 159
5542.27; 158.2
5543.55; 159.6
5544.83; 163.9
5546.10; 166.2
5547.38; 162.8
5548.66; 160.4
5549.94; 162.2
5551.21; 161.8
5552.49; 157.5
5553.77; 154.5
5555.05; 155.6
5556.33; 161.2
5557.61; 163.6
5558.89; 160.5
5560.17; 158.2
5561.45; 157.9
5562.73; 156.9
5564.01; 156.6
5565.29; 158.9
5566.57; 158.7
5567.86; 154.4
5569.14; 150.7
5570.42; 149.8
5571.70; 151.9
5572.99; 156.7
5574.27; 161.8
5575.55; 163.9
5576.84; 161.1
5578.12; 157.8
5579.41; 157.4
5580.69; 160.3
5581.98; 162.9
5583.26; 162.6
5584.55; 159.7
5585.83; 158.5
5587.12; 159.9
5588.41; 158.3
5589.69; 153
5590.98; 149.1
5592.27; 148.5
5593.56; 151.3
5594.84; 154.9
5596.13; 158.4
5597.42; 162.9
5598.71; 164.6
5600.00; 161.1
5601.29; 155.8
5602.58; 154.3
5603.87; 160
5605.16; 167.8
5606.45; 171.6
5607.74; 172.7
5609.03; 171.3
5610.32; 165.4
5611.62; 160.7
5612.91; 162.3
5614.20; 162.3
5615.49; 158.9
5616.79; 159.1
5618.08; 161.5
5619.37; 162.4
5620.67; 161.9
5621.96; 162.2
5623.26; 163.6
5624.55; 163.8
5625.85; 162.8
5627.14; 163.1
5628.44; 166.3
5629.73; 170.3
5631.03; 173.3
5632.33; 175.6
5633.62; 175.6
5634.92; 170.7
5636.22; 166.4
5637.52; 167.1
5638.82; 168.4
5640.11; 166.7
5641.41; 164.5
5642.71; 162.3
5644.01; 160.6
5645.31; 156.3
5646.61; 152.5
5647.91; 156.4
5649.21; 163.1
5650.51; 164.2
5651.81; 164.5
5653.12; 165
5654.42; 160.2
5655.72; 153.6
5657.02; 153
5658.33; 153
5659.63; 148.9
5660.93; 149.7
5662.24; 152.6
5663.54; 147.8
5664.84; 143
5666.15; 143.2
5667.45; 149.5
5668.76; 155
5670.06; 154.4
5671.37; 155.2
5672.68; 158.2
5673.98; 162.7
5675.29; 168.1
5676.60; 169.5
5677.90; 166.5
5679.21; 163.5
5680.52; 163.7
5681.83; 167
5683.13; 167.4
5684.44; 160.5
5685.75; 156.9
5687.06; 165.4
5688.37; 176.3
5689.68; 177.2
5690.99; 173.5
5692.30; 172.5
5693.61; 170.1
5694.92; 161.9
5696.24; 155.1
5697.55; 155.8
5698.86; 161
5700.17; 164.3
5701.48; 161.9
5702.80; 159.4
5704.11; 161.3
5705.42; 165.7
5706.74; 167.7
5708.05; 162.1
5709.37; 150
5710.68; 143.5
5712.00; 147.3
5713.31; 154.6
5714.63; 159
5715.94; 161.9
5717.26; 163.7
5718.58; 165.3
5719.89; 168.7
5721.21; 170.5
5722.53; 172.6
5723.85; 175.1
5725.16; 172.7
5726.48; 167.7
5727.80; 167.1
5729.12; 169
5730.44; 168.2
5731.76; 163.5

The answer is 5513.00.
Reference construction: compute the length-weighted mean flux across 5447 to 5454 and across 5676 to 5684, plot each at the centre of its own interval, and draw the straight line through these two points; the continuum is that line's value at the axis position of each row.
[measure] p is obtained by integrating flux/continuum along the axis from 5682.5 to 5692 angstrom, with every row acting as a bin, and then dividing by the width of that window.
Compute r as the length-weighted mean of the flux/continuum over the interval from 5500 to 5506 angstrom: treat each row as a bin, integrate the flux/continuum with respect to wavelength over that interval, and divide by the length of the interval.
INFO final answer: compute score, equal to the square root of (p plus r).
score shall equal 1.42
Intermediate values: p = 1.01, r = 1.00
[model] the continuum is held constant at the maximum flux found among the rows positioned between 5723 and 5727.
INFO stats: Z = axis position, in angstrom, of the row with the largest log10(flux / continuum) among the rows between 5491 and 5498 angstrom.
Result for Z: 5491.46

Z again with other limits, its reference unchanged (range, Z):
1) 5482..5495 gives 5487.67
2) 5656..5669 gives 5668.76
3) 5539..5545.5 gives 5544.83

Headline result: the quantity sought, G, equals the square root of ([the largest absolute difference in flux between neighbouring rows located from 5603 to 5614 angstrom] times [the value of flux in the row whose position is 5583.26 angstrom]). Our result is 36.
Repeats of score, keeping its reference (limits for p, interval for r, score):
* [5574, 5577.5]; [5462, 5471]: 1.44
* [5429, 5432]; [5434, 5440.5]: 1.42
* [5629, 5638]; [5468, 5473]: 1.46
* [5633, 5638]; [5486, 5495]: 1.44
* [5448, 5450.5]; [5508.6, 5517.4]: 1.41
